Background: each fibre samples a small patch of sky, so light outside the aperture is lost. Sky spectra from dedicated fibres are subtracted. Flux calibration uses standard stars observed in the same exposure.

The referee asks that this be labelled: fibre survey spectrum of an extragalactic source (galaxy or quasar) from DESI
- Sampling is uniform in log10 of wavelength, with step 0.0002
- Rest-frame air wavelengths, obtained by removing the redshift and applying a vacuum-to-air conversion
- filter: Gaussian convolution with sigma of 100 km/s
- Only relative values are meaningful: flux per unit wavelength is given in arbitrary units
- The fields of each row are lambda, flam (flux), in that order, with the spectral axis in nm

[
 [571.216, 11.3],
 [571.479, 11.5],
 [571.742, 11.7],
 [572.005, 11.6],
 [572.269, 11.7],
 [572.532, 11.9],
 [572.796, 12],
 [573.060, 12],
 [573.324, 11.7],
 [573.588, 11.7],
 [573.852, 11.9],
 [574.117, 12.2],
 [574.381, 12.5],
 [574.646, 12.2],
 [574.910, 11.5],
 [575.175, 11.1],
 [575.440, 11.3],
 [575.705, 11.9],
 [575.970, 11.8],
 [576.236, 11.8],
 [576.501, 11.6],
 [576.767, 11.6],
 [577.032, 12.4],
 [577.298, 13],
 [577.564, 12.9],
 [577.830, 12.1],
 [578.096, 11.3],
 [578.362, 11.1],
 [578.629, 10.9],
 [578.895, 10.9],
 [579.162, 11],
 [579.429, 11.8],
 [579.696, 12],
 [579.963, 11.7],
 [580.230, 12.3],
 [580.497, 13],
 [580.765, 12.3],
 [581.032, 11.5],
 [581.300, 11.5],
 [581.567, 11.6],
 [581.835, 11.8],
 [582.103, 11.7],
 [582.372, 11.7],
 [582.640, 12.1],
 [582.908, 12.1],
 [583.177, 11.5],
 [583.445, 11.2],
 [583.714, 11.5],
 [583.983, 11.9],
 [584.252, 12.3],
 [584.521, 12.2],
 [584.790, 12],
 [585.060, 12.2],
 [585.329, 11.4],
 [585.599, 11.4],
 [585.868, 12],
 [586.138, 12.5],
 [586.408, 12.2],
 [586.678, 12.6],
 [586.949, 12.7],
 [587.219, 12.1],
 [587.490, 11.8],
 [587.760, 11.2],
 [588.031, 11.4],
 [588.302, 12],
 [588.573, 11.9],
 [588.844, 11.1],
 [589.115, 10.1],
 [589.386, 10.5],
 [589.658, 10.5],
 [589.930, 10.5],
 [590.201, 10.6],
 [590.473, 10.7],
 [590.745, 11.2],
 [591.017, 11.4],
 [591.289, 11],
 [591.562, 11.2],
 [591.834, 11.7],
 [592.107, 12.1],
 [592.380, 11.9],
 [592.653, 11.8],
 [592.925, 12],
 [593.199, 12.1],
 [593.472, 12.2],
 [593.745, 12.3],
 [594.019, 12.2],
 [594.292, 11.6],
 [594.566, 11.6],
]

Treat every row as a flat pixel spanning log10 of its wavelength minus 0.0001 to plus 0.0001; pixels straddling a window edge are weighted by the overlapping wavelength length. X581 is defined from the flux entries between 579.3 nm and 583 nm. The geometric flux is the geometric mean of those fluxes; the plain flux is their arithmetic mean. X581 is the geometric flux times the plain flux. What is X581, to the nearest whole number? 142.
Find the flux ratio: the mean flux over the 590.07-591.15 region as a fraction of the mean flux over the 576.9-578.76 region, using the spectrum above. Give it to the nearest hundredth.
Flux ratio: 0.92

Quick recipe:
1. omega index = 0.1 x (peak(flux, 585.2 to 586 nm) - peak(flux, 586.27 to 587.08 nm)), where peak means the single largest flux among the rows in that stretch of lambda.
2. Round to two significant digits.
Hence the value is -0.070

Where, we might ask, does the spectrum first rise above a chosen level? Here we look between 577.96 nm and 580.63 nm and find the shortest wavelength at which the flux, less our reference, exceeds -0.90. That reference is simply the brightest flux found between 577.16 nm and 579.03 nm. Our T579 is 580.230 nm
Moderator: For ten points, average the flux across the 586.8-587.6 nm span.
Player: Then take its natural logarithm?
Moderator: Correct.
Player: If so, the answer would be 2.50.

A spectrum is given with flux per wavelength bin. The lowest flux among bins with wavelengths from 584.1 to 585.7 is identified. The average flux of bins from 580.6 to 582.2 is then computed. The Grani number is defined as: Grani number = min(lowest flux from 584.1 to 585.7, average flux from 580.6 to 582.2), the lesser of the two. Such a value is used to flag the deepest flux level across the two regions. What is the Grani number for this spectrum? 11.40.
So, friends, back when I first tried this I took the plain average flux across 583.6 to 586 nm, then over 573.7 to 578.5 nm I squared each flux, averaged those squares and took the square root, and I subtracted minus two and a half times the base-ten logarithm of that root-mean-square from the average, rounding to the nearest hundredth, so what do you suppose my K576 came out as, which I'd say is 14.57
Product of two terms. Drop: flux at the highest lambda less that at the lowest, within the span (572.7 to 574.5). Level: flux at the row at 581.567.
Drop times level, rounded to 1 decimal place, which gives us 5.8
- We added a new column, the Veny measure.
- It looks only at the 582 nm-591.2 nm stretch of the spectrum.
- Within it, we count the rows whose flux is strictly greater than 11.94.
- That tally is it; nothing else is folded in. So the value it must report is 13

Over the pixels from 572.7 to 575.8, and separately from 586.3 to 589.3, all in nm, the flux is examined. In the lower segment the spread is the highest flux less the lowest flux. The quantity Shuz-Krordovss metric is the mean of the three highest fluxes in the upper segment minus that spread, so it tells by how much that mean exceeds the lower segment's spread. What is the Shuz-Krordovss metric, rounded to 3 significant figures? 11.1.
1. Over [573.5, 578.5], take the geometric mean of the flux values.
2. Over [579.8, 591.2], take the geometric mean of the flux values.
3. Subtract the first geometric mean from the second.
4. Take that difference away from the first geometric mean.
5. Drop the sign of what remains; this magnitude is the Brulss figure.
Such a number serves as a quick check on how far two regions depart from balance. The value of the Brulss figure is 12.1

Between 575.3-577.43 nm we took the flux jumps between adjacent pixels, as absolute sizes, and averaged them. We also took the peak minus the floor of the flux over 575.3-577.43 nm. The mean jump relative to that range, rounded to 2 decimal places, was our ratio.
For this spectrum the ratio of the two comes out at 0.19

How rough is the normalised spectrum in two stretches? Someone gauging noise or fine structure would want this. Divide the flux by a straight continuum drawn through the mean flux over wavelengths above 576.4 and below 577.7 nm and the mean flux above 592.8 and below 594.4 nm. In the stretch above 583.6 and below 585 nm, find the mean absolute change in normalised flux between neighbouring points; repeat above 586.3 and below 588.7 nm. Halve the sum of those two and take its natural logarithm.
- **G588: -3.64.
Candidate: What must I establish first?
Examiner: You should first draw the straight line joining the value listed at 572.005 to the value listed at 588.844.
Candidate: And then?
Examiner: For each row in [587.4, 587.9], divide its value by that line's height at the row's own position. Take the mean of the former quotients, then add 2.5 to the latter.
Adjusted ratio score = 3.53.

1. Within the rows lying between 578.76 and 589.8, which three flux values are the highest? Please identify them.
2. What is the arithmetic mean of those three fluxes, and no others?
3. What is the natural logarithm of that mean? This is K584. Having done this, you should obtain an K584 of 2.55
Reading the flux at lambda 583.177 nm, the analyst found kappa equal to 11.5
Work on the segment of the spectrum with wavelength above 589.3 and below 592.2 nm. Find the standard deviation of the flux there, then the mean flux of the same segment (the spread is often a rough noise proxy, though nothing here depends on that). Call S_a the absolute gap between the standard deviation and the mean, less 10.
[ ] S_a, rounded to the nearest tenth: 0.5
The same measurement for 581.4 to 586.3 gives 1.5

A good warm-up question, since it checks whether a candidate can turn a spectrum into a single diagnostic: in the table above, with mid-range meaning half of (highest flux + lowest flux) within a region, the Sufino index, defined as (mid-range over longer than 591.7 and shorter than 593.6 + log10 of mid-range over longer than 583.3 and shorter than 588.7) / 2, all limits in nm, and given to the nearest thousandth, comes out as 6.514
